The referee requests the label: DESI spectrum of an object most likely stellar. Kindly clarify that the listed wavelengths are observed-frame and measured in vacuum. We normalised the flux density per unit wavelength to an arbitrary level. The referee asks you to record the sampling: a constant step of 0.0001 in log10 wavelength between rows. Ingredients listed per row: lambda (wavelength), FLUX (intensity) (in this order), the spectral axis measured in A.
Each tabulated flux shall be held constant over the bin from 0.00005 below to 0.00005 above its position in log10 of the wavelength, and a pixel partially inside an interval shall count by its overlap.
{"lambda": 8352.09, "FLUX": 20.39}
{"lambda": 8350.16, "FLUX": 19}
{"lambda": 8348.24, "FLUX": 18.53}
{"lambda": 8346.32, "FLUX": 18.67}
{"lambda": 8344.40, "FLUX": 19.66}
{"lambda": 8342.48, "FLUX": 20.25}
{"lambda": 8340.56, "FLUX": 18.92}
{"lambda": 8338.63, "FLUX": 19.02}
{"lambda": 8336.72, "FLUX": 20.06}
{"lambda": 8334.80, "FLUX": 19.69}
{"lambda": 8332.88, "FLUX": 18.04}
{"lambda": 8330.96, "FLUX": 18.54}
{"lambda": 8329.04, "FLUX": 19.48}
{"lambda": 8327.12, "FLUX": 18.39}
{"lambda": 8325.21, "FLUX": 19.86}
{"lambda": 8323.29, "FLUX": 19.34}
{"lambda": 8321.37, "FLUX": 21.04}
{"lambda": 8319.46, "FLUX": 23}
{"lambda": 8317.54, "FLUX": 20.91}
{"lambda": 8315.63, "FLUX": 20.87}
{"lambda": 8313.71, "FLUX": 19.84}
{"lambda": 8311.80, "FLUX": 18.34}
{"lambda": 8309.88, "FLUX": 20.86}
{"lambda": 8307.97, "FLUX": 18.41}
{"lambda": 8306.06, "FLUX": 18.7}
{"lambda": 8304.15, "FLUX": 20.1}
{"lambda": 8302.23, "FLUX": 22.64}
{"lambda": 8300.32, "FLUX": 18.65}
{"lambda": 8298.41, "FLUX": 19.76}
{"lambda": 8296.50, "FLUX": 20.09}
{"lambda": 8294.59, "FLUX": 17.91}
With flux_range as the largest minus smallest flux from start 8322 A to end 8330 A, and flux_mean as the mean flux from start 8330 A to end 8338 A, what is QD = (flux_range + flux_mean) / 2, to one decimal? 10.3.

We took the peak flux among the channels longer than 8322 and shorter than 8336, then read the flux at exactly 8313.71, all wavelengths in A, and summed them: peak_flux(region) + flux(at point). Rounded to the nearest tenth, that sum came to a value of 39.7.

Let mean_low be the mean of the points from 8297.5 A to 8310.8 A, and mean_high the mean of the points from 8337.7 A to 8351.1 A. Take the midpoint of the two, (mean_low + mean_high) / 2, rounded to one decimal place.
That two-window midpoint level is 19.5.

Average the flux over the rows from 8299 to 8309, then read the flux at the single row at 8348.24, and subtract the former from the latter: -1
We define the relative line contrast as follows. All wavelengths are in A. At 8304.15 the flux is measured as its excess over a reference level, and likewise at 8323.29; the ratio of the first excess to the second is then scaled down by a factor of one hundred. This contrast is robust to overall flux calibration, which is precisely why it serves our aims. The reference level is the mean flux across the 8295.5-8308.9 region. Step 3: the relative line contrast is -0.01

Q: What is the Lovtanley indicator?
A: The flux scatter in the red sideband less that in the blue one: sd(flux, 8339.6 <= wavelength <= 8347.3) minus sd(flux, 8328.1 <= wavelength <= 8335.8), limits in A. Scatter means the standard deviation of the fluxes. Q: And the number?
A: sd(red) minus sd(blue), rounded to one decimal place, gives -0.1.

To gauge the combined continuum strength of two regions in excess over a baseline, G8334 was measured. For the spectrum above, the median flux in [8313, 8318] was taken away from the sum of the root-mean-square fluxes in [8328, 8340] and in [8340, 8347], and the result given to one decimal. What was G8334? 17.7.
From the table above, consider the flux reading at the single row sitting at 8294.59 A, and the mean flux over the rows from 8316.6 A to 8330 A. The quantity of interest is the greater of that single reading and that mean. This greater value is 20.3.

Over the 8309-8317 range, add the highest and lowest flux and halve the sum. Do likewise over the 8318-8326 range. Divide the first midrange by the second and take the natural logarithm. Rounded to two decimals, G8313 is -0.08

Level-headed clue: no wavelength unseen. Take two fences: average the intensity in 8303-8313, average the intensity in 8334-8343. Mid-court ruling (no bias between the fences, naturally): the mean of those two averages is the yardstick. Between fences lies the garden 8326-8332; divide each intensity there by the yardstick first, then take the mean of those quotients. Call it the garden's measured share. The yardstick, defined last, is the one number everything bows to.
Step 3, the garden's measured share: 0.97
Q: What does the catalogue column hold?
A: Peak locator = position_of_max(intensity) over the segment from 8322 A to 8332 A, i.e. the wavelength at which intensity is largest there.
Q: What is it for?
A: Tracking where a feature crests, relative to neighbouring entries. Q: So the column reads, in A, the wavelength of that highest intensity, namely 8325.21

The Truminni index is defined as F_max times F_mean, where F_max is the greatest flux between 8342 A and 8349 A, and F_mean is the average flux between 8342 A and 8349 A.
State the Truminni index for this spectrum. 390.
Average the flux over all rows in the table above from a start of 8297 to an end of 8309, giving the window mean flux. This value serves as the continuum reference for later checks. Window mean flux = 19.7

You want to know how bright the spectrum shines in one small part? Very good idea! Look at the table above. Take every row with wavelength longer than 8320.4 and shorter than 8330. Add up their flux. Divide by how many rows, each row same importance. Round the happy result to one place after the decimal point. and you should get 19.6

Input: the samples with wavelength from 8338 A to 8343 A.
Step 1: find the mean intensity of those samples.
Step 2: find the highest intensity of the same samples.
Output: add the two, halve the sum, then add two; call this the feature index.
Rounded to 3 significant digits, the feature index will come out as 21.8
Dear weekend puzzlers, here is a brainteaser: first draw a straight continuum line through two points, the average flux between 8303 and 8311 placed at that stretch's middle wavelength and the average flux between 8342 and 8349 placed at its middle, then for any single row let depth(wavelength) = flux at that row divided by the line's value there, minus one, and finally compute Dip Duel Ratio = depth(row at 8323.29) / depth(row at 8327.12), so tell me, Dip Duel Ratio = 0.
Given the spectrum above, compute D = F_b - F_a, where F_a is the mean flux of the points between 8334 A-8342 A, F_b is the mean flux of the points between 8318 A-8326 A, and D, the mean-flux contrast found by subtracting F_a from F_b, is 1.4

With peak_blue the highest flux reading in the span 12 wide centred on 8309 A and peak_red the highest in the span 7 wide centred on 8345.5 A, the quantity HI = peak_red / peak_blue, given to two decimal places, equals 0.97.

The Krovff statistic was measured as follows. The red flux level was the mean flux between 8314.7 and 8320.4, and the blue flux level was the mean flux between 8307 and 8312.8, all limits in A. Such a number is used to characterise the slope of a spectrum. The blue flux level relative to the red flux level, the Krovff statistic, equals 0.89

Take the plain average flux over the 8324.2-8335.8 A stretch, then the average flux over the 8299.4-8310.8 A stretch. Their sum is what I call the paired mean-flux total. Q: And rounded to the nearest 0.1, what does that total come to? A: 38.9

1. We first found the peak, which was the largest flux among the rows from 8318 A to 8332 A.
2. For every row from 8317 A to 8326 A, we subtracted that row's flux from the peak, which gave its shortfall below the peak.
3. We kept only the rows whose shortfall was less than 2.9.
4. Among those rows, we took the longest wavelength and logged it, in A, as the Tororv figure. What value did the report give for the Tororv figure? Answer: 8321.37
